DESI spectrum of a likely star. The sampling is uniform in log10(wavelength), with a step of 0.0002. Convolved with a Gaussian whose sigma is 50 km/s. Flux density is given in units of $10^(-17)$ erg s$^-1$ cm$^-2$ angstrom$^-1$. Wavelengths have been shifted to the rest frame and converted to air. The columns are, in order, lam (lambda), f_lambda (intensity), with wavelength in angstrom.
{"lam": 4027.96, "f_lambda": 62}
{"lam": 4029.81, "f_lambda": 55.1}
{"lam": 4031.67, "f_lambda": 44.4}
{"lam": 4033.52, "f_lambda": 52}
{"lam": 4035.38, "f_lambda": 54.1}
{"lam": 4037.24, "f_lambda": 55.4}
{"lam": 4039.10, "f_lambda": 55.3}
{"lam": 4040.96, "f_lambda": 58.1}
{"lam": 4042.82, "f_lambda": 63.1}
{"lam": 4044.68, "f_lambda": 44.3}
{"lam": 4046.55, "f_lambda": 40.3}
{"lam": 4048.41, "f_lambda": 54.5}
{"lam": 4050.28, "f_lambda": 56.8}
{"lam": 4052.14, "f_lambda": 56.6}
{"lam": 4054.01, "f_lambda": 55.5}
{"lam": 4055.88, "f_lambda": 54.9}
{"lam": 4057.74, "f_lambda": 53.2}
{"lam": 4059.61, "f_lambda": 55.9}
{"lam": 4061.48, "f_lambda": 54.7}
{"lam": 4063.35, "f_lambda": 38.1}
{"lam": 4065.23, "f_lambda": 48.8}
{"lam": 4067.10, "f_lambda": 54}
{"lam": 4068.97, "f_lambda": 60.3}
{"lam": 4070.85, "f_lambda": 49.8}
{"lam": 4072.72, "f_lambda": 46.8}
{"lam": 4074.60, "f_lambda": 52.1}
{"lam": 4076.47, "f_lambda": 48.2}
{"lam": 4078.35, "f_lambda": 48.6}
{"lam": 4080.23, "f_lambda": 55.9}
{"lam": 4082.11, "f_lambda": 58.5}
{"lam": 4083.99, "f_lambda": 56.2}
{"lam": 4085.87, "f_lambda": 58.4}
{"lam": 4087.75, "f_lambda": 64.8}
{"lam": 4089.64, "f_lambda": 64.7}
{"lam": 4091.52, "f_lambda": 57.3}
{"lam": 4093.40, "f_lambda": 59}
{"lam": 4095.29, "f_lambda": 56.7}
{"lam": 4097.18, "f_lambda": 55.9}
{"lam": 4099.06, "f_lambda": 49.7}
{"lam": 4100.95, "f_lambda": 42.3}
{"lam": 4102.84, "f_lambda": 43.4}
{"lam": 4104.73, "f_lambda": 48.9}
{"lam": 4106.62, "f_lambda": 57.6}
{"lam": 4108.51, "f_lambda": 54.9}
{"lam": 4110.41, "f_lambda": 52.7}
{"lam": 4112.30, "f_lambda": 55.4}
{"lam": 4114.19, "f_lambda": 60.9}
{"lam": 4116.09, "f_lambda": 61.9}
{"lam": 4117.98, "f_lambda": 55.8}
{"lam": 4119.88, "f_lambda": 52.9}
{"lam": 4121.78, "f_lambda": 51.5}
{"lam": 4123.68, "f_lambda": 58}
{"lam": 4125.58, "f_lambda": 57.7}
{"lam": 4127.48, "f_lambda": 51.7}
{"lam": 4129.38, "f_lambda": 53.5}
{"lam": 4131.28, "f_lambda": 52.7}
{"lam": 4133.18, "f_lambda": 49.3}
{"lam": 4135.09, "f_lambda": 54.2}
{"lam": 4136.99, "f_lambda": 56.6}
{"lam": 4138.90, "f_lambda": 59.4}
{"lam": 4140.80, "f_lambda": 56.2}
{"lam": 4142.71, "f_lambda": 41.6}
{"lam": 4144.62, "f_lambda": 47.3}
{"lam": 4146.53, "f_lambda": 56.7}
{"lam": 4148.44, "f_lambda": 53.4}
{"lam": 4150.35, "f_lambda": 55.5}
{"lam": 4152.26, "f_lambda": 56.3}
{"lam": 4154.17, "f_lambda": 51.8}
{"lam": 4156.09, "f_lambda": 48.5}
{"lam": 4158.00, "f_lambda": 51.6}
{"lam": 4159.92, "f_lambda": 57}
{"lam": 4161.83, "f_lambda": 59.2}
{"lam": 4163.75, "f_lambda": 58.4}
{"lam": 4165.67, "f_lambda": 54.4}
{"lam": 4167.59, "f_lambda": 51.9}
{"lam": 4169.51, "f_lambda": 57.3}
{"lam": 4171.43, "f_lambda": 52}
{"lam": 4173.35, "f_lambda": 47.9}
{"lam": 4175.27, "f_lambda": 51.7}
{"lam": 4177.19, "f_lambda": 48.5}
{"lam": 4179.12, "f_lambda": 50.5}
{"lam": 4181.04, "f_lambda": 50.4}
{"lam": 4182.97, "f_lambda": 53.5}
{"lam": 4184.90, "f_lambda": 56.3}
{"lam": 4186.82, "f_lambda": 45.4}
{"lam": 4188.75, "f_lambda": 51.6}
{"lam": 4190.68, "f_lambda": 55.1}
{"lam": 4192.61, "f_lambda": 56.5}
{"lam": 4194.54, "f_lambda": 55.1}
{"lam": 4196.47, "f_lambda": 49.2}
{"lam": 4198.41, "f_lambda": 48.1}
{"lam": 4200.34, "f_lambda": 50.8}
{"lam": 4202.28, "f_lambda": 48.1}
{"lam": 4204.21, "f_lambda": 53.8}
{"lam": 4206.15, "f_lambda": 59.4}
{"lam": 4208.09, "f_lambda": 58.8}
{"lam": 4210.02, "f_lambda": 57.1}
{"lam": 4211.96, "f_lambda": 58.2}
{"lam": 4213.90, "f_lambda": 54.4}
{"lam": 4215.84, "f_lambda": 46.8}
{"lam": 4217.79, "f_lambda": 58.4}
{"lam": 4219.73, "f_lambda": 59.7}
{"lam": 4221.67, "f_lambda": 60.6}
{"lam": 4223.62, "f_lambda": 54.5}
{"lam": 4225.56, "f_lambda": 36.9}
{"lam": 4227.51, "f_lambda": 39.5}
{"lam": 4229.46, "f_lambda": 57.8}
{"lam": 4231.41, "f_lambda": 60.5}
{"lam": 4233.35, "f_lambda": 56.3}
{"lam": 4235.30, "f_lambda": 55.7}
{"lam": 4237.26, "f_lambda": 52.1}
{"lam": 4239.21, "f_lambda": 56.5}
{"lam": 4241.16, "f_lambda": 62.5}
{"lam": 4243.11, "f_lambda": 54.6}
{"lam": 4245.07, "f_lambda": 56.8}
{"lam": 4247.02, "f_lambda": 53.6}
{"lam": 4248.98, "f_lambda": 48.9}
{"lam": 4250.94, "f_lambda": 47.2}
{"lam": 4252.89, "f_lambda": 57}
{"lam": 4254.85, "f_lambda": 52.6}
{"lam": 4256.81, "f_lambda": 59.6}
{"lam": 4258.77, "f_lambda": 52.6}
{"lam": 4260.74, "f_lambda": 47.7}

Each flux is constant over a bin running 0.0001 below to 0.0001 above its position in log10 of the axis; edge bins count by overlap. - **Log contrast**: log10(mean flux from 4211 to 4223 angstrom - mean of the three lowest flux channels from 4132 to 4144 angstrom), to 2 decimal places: 0.90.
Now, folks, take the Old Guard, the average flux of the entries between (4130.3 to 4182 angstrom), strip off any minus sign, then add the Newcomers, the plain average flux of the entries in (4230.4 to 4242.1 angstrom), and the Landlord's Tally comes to 110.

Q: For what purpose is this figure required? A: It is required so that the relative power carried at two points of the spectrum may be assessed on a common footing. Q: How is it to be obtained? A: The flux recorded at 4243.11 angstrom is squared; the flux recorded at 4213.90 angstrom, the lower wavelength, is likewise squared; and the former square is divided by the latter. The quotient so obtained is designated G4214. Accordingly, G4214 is 1.01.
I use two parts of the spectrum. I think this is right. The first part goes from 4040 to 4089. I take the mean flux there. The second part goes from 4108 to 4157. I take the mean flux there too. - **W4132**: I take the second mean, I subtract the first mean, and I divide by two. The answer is 0.3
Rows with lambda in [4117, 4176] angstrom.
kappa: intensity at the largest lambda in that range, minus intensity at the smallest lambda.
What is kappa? -4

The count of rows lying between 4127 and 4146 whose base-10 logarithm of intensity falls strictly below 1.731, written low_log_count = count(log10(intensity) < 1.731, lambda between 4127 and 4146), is 6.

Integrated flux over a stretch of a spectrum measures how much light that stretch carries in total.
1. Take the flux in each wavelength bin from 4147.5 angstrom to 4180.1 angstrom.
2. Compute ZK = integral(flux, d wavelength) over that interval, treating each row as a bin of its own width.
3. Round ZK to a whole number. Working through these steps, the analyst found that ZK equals 1737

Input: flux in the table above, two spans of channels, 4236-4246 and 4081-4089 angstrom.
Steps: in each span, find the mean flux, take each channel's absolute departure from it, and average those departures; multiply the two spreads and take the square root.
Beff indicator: 2.6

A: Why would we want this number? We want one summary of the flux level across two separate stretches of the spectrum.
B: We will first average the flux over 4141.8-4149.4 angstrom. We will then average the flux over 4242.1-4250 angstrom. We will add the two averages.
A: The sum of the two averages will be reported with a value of 103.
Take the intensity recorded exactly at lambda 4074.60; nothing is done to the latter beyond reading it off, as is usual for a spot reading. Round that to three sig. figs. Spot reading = 52.1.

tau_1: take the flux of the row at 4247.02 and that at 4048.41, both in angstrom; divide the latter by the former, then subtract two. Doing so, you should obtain -0.98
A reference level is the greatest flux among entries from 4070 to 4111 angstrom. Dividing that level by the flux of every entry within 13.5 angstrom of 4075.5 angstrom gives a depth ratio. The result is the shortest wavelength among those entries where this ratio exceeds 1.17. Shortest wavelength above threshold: 4063.35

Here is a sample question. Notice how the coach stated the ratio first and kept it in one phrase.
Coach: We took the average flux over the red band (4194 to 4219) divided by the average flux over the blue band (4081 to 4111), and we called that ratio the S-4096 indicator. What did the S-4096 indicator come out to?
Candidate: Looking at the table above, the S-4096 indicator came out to 0.98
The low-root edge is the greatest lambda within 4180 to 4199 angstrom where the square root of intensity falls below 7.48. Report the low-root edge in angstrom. 4198.41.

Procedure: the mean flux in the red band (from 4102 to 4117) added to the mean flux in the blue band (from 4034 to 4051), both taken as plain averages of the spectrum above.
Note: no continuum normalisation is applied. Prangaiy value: 108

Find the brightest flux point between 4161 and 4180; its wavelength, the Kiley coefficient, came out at 4161.83 angstrom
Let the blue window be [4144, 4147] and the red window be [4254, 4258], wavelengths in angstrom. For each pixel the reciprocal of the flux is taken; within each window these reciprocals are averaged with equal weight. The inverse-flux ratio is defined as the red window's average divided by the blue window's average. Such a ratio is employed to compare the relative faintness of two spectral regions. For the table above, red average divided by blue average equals 0.92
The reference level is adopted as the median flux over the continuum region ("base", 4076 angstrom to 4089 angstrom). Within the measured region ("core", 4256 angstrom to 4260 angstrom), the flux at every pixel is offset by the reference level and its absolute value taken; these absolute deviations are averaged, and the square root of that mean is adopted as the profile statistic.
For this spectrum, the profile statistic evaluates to 1.9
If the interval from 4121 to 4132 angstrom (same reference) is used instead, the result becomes 1.8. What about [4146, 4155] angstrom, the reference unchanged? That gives 1.3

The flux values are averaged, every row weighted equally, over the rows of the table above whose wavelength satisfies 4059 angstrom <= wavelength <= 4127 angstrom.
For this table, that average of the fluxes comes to 54.1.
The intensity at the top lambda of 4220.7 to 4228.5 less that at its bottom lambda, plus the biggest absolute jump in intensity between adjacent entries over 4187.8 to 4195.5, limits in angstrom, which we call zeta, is -18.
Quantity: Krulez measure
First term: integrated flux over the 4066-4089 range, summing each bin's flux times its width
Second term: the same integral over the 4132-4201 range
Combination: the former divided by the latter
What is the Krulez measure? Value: 0.34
